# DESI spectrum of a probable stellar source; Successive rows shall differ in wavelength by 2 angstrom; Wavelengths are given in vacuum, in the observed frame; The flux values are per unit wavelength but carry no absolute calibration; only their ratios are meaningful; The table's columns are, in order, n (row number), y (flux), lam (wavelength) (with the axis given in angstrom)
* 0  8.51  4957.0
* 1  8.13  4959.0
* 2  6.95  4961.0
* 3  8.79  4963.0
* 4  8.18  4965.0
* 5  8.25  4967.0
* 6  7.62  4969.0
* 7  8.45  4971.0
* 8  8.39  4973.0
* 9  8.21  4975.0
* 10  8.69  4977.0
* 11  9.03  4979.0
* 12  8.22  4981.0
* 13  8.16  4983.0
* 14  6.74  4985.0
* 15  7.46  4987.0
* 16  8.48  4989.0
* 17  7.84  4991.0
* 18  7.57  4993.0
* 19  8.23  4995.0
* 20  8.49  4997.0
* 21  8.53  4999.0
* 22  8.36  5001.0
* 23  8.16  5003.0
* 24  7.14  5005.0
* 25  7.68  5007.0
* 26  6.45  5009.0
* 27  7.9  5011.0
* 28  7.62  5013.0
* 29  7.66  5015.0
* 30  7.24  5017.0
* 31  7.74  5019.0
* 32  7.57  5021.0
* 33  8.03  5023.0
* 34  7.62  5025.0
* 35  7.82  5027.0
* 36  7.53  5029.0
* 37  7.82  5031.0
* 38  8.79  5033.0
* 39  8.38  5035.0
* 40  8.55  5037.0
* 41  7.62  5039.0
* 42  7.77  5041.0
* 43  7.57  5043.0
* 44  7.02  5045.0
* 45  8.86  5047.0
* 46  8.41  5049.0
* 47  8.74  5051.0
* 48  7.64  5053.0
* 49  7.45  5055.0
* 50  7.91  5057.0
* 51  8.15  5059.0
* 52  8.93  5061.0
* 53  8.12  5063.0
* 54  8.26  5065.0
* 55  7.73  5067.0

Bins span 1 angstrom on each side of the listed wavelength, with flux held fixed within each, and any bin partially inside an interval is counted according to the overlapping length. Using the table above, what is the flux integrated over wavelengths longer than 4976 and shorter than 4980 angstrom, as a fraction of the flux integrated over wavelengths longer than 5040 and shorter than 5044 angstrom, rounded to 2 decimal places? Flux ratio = 1.16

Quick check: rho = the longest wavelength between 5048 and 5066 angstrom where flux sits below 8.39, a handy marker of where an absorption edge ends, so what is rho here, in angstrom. 5065.0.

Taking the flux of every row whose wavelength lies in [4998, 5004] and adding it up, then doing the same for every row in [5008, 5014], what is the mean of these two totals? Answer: 23.5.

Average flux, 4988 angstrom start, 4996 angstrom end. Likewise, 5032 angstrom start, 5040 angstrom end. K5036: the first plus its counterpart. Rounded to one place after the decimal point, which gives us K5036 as 16.4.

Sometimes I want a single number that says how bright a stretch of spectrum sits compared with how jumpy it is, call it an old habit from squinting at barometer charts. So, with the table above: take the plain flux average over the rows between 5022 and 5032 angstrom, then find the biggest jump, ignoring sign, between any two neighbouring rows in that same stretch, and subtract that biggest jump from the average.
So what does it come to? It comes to 7.4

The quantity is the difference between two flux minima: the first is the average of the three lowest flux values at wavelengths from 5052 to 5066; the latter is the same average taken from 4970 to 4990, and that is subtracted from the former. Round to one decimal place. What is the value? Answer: 0.2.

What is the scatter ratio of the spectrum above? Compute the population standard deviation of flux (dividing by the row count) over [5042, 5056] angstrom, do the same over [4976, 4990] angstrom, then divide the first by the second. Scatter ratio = 0.91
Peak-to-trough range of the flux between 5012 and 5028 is 0.79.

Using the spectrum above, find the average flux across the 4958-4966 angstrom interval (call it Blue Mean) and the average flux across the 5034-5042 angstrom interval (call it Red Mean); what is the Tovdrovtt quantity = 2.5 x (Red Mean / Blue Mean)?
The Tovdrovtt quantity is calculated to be 2.52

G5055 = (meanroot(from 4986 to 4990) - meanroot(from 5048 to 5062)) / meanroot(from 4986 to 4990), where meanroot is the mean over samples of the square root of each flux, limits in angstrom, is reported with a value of -0.013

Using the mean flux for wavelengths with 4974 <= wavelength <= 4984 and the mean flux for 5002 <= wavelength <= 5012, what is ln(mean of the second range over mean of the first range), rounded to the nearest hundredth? -0.13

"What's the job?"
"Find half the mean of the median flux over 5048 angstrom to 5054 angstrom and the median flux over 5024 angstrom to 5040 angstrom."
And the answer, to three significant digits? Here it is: 4.06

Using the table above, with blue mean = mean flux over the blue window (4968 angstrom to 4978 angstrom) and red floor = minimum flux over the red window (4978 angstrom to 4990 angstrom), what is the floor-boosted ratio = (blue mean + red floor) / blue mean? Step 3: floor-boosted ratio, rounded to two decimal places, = 1.81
